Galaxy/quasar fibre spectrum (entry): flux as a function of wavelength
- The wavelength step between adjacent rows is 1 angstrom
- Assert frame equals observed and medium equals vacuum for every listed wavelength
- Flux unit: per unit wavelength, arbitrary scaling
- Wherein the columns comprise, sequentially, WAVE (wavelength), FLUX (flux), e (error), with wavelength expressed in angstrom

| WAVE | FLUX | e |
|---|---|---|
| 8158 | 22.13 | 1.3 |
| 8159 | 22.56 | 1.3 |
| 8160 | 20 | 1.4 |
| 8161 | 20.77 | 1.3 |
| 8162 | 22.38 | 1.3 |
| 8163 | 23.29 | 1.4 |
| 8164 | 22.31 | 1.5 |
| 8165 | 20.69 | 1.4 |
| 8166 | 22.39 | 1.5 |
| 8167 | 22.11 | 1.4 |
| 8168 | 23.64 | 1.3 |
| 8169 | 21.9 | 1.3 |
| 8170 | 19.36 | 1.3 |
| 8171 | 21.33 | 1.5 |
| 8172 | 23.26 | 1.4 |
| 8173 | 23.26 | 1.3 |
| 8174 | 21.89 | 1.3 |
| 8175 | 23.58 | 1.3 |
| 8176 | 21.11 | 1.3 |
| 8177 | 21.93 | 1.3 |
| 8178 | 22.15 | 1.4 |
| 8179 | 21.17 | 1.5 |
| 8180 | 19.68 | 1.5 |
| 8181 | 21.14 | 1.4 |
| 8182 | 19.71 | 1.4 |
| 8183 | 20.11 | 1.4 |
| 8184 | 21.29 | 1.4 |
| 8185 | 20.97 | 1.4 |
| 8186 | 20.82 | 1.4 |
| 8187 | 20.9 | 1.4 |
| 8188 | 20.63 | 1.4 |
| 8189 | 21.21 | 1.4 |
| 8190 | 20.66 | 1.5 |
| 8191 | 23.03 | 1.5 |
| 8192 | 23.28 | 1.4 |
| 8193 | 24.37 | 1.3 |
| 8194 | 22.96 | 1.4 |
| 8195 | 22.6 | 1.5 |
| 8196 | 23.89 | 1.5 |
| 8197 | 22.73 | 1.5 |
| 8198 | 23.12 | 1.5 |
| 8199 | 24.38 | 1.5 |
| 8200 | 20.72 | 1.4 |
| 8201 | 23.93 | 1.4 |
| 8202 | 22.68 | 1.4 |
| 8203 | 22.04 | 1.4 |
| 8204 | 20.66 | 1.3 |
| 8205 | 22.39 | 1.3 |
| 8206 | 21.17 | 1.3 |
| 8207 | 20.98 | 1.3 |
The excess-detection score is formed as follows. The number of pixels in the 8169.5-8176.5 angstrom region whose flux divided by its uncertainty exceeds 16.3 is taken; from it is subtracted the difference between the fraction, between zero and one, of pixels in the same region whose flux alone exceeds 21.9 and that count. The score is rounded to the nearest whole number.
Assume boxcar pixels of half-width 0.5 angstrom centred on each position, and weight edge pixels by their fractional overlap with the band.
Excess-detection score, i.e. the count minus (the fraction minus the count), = 8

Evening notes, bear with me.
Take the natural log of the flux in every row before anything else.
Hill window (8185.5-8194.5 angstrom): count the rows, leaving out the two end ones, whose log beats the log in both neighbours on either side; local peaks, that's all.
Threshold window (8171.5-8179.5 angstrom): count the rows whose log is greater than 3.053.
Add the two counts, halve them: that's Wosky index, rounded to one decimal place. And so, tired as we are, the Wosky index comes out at 4.5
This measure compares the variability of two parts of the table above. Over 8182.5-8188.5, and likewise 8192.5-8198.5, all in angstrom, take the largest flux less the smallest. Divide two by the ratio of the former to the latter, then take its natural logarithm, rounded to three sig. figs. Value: 1.10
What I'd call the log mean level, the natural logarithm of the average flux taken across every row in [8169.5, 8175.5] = 3.10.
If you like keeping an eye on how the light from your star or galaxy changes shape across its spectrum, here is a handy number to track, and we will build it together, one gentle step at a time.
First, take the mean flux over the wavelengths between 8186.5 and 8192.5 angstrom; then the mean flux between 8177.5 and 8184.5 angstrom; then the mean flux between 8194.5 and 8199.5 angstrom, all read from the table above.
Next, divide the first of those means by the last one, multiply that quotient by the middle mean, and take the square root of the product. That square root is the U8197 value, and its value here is 4.38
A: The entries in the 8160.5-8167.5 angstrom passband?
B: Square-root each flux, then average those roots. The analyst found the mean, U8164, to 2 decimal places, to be 4.69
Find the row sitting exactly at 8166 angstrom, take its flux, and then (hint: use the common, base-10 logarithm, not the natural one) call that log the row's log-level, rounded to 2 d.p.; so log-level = 1.35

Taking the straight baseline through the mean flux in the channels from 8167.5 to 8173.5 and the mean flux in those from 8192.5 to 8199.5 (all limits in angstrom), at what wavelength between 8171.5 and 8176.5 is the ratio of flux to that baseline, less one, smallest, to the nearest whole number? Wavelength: 8176 angstrom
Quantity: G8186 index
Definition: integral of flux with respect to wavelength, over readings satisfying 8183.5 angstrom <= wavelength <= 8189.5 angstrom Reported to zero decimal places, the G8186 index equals 126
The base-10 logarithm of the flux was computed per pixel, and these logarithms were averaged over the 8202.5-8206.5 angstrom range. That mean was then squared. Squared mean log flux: 1.78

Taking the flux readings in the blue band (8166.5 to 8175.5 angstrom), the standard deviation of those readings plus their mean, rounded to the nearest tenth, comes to 23.6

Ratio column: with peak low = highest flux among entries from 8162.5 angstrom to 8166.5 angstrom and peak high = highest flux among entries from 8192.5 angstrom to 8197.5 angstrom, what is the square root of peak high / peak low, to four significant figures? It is 1.023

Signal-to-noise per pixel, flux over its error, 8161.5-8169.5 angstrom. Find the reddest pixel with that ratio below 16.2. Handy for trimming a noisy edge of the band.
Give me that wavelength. 8167 angstrom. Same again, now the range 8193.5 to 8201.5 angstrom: 8200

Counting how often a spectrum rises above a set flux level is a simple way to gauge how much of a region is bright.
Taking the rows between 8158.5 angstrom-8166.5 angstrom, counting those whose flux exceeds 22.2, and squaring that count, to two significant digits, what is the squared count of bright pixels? 25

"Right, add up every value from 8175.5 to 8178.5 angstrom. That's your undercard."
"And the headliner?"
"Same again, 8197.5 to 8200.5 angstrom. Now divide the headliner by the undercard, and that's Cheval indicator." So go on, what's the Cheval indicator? 1.046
